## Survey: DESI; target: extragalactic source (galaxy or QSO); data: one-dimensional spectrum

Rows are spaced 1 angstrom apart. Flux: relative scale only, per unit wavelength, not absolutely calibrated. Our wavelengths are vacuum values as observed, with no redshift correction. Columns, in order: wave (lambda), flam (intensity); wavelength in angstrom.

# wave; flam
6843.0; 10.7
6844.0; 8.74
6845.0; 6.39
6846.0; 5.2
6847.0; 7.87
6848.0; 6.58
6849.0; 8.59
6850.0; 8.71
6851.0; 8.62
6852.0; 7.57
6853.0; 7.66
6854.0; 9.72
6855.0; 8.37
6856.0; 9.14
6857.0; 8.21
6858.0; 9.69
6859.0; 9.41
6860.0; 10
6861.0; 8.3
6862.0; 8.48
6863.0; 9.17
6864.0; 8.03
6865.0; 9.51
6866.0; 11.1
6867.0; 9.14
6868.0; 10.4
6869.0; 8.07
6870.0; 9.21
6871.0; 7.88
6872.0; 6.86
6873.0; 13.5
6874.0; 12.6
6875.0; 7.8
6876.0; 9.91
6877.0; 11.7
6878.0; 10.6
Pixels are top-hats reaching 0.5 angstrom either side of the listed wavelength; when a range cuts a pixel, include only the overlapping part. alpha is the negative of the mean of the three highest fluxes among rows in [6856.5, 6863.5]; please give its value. -9.7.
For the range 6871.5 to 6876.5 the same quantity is -12.0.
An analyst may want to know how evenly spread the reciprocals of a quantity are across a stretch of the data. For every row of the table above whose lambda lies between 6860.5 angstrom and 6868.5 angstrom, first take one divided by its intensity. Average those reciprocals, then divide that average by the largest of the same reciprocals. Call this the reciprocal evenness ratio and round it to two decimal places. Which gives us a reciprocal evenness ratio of 0.88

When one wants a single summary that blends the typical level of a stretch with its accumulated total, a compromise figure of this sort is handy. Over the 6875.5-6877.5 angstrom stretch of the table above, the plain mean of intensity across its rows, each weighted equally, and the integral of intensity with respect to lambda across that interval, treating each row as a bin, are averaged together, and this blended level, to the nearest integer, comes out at 16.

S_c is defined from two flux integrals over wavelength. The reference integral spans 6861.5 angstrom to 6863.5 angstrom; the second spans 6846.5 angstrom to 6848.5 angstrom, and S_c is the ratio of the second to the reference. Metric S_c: 0.82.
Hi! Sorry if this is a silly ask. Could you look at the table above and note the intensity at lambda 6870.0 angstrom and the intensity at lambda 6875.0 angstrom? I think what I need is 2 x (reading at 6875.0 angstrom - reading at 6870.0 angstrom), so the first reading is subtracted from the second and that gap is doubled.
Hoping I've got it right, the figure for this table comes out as -3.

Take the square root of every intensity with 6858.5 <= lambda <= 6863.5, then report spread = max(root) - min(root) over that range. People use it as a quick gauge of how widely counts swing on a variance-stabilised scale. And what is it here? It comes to 0.28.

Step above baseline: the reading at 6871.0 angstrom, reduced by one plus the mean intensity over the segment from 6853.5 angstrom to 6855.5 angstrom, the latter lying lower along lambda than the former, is -2.2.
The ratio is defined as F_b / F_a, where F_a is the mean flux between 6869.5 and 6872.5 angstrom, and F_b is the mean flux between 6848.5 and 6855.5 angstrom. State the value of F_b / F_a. 1.06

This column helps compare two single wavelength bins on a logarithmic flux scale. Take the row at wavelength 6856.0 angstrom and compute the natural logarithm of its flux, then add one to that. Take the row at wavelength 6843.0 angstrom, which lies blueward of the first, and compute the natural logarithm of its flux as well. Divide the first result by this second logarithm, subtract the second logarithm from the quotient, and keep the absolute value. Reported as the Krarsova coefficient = 1.0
